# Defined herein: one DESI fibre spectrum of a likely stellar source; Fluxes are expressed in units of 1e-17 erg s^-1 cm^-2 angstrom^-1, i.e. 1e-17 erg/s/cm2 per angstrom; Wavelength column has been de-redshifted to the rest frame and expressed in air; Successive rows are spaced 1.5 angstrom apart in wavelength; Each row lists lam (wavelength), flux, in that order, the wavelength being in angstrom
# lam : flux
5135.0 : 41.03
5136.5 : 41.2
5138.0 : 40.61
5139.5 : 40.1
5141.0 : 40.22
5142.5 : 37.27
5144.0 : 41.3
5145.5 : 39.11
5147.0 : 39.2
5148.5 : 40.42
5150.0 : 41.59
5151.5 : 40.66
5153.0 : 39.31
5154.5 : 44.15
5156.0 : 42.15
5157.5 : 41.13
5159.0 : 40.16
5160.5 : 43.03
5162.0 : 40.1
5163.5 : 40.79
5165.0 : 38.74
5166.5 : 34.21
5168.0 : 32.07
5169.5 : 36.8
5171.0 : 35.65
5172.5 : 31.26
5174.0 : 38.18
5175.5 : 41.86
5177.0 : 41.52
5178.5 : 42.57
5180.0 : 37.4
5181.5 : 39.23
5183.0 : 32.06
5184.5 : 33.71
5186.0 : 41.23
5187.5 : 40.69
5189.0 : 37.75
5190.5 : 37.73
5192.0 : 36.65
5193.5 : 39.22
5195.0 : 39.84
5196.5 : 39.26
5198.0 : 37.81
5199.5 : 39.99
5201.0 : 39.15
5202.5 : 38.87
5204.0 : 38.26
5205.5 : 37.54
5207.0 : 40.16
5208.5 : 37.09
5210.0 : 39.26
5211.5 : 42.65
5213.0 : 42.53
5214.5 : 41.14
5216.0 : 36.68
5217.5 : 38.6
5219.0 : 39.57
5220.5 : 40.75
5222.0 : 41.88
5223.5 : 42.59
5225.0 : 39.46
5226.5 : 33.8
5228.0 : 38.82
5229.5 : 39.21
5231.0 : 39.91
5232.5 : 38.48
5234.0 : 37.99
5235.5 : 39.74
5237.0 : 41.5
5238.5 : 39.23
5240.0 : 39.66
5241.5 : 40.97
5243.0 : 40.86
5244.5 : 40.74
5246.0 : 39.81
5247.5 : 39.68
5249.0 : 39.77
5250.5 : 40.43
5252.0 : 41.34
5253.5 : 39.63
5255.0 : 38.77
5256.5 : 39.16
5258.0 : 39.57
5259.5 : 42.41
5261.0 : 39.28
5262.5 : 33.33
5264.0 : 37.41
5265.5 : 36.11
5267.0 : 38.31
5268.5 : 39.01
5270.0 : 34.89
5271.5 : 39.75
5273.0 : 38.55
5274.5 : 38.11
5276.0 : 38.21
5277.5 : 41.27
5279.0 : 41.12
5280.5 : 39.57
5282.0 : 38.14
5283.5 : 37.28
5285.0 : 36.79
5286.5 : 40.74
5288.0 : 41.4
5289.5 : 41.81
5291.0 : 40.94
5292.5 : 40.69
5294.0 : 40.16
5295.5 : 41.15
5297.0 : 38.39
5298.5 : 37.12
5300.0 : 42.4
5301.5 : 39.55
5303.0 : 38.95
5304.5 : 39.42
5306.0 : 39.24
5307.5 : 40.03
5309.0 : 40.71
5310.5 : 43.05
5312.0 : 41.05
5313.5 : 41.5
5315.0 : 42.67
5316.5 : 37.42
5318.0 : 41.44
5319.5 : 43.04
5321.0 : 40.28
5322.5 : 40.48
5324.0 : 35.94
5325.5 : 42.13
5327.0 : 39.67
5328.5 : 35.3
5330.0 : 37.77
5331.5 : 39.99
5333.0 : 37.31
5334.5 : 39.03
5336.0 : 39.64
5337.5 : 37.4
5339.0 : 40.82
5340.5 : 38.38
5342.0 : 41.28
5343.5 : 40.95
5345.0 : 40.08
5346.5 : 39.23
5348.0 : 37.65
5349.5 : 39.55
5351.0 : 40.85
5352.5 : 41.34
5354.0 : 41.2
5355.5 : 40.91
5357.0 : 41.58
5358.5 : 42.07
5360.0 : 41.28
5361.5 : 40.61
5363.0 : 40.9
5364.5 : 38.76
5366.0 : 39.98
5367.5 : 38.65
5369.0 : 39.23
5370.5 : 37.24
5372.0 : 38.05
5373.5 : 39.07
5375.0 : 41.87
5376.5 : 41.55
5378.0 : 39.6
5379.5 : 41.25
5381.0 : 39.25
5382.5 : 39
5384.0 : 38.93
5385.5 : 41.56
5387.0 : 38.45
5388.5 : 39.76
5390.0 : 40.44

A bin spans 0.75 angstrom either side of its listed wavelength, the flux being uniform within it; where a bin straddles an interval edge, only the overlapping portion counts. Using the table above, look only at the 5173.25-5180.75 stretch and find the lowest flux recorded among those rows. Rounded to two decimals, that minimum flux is 37.40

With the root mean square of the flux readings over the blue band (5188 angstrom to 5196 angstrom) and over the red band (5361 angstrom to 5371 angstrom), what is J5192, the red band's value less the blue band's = 1.1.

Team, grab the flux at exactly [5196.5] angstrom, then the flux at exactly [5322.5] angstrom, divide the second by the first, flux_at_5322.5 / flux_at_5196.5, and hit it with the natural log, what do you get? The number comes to 0.03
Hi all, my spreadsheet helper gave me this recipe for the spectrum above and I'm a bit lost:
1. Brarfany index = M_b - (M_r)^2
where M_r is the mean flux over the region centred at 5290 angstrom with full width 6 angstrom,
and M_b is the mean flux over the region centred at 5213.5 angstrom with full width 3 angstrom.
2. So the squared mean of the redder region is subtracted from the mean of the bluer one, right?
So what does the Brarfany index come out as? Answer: -1656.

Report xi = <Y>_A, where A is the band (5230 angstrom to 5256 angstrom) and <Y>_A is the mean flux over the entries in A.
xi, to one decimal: 39.9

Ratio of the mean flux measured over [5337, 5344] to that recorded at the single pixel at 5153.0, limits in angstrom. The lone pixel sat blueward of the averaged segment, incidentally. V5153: 1.01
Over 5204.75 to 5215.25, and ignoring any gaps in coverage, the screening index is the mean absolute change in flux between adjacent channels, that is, 2.1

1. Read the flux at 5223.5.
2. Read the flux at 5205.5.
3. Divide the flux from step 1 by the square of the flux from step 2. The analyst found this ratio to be 0.0302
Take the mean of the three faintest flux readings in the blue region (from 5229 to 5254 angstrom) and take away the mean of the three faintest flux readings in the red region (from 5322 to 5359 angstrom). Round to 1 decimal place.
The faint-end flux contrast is 2.4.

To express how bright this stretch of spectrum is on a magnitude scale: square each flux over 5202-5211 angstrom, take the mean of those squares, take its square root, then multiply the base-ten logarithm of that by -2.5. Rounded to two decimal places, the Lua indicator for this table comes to -3.96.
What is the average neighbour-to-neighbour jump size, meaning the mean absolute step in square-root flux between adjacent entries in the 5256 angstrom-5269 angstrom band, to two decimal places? 0.21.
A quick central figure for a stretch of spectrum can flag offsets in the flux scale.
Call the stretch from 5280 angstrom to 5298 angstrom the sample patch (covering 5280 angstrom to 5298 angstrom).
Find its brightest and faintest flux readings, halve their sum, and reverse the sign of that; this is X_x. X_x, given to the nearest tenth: -39.3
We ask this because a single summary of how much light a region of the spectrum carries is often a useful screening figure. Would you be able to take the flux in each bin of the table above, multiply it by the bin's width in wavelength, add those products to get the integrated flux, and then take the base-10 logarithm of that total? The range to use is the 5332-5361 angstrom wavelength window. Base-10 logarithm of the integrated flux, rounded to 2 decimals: 3.06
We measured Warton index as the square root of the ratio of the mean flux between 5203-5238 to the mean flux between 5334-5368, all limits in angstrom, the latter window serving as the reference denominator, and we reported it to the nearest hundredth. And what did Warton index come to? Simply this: 0.99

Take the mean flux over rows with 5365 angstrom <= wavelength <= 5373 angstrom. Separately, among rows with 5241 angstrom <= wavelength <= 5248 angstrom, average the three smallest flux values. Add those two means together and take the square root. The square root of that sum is 8.87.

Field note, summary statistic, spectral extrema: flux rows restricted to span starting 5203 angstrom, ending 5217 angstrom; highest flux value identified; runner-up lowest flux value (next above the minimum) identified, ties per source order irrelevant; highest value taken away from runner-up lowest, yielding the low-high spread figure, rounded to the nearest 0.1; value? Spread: -5.6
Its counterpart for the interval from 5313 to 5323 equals -2.8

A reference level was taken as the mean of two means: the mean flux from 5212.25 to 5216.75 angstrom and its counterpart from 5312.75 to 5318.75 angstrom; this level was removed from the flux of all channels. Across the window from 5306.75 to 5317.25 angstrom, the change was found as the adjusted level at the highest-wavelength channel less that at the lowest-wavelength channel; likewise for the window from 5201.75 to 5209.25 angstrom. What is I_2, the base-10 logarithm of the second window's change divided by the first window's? -0.17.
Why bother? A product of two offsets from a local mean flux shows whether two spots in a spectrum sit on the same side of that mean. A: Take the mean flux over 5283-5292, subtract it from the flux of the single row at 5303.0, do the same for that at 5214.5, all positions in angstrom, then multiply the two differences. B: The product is -1.2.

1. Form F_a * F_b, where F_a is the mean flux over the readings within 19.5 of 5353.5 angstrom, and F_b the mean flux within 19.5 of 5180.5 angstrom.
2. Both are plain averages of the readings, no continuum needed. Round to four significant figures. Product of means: 1513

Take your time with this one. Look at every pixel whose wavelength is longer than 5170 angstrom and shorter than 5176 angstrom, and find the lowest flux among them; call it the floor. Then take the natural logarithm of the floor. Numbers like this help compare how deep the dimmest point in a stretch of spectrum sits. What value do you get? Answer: 3.44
